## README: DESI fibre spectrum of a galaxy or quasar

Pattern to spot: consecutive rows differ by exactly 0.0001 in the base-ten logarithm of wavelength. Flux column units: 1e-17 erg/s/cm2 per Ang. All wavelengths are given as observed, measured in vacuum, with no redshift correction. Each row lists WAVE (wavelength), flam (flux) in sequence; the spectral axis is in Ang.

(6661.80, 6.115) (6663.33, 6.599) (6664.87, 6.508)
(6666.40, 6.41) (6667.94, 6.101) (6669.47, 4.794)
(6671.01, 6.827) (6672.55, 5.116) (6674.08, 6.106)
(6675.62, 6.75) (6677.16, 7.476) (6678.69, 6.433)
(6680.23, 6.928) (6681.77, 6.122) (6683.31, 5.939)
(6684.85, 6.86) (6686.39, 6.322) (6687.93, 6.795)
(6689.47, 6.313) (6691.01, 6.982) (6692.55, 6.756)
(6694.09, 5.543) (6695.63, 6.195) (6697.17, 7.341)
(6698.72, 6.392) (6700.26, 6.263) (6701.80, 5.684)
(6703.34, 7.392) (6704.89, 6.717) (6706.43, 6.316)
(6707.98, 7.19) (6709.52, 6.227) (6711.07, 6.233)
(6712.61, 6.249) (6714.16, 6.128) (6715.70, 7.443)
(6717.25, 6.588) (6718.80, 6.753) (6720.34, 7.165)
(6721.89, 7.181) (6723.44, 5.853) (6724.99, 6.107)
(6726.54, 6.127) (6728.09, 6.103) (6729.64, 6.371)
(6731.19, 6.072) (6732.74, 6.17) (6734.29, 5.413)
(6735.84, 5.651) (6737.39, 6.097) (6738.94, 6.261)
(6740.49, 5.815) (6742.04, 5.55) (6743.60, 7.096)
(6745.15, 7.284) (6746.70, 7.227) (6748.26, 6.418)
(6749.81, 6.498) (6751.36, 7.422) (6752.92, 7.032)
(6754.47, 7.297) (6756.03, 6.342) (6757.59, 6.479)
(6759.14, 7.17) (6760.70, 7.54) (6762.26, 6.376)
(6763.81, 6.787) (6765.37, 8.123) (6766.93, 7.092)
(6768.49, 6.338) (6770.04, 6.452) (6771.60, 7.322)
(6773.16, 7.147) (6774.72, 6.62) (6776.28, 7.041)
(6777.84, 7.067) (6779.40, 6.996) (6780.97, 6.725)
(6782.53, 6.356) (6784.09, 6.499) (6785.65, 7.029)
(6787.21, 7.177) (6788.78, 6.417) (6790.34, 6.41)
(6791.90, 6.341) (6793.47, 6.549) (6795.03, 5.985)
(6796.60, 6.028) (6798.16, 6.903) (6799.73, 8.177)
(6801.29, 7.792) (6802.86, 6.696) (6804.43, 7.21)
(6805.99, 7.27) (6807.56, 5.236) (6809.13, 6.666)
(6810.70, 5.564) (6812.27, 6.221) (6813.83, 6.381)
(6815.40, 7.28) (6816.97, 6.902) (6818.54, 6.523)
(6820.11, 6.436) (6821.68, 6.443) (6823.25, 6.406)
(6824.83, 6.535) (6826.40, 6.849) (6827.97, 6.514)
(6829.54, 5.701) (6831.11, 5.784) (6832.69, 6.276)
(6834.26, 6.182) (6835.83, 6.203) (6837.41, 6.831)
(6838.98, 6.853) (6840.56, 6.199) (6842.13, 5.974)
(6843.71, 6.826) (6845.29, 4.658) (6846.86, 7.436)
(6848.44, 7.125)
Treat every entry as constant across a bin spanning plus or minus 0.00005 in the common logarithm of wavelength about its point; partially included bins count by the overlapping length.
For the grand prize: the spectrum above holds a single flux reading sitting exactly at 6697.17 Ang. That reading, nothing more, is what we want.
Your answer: 7.341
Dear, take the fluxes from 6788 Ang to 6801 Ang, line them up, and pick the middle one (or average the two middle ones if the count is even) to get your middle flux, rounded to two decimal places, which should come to 6.41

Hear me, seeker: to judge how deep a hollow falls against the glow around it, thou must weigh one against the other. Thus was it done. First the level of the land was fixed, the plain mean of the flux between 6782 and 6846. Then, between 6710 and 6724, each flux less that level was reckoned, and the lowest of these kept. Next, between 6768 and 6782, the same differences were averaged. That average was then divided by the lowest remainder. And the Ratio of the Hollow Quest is -0.56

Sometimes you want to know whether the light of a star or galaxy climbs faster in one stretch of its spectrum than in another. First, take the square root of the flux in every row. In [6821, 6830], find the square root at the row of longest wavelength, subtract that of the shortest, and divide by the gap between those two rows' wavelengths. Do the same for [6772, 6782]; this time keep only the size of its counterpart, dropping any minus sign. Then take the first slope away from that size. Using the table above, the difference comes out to 0.03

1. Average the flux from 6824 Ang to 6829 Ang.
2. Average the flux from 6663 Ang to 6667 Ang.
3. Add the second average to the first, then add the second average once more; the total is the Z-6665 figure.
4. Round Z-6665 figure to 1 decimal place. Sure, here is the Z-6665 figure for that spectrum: 19.6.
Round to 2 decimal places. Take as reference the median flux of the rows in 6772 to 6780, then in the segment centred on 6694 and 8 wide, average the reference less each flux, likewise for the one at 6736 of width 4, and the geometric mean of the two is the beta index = 0.79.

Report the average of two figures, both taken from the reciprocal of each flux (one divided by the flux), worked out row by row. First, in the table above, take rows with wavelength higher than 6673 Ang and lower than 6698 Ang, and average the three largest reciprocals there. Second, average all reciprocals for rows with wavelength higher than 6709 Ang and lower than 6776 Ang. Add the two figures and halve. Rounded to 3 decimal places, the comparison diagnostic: 0.162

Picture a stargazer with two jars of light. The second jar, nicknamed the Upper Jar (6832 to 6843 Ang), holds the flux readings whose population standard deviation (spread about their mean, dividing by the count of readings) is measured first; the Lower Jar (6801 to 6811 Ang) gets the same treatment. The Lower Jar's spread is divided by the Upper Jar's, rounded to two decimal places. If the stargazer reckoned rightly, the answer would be 2.71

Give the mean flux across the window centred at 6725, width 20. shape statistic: 6.4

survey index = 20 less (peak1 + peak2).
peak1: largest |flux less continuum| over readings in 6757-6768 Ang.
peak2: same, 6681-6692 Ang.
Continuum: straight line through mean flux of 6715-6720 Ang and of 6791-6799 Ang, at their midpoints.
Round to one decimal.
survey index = 17.2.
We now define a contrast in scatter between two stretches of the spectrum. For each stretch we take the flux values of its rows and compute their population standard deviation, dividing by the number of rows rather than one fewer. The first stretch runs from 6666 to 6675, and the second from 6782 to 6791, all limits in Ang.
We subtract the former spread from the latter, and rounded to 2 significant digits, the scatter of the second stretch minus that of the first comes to -0.38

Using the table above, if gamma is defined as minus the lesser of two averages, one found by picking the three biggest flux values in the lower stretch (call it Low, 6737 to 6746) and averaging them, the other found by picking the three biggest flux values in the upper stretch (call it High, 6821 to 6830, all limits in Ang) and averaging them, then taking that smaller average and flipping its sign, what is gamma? -6.6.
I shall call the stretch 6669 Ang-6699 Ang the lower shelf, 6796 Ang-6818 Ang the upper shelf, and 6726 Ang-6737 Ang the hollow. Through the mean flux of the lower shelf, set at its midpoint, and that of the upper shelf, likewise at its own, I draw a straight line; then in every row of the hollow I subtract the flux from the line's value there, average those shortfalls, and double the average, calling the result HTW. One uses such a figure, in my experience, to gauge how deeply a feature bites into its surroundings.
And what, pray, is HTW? 1.1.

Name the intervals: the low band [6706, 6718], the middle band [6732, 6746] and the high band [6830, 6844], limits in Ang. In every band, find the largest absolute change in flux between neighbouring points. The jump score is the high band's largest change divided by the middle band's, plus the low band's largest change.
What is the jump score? 1.9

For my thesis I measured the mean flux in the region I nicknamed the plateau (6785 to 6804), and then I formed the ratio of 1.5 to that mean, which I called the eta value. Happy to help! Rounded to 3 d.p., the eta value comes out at 0.221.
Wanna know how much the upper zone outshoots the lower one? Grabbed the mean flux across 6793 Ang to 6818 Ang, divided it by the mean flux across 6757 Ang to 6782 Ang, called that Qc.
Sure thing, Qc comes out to 0.96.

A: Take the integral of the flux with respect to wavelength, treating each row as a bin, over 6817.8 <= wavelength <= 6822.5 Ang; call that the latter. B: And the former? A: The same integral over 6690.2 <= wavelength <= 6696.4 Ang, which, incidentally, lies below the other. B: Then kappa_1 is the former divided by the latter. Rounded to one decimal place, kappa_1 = 1.3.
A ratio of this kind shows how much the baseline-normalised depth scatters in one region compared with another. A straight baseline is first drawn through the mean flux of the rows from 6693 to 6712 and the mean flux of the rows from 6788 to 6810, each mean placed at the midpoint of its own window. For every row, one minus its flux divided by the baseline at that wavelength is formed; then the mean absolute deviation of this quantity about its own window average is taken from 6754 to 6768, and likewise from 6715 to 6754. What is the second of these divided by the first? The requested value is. 1.1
